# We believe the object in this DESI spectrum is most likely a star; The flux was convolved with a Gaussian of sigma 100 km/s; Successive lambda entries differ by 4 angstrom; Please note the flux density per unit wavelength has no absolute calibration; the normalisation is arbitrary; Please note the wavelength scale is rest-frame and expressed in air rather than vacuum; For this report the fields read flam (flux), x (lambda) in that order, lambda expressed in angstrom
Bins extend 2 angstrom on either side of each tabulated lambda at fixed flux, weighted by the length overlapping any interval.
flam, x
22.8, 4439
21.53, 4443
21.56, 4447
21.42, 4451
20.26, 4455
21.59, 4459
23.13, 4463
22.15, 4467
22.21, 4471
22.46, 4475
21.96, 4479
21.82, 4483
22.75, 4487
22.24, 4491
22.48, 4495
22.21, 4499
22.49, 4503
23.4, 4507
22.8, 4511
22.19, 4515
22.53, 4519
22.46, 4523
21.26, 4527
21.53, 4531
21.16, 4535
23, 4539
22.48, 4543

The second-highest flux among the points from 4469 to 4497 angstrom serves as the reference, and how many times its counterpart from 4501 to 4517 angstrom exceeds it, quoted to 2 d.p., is 1.01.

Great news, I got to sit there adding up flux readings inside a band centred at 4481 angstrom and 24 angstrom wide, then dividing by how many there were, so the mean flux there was 22.2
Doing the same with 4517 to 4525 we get 22.5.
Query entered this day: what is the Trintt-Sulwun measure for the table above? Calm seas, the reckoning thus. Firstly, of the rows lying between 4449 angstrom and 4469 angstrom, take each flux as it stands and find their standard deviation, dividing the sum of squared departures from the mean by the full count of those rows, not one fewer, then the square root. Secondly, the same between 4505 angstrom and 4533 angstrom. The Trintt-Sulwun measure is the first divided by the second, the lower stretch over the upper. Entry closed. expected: 1.38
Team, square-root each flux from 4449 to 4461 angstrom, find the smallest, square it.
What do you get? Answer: 20.3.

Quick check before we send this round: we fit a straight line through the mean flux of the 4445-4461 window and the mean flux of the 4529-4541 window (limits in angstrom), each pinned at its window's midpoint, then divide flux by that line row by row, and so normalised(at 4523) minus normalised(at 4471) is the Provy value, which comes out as -0.01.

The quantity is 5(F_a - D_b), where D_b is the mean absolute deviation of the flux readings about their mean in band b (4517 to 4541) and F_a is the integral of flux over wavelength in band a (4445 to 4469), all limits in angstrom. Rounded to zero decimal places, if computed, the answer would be 2599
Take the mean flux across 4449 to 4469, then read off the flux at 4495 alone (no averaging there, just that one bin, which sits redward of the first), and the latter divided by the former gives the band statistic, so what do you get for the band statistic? 1.04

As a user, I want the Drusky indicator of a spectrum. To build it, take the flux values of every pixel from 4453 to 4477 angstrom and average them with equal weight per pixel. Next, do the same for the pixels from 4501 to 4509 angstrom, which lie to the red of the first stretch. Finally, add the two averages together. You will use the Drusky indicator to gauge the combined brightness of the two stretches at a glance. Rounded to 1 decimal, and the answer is 44.9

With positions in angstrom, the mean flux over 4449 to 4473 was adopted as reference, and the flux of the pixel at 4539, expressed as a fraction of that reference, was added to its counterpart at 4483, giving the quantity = 2.06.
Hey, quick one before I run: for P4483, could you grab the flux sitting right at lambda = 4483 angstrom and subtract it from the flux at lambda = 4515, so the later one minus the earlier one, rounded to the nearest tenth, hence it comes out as 0.4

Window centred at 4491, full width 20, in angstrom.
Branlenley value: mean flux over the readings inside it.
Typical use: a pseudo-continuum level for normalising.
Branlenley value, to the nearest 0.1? 22.3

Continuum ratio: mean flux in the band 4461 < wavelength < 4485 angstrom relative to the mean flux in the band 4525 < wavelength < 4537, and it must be 1.05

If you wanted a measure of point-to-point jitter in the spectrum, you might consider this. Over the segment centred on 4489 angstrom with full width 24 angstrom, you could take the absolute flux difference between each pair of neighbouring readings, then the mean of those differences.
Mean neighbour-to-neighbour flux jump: 0.42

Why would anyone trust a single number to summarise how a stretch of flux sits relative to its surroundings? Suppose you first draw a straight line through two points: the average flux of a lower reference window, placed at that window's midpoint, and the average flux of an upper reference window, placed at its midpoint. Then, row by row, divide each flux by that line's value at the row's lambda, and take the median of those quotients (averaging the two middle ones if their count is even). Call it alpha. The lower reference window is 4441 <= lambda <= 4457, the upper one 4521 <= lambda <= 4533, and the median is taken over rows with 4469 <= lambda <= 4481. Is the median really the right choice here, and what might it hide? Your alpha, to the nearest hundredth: 1.04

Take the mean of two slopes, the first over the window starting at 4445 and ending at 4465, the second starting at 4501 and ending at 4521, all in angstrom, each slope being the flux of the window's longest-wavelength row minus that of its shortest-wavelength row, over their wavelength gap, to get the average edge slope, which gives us 0.050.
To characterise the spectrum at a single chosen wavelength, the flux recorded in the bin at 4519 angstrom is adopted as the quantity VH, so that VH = 22.53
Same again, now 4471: 22.21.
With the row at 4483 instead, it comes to 21.82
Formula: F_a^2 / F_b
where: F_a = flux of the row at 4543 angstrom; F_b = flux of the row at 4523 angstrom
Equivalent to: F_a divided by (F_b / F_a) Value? 23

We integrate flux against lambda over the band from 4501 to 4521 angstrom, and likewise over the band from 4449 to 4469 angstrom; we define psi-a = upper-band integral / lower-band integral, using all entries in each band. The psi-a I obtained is 1.04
